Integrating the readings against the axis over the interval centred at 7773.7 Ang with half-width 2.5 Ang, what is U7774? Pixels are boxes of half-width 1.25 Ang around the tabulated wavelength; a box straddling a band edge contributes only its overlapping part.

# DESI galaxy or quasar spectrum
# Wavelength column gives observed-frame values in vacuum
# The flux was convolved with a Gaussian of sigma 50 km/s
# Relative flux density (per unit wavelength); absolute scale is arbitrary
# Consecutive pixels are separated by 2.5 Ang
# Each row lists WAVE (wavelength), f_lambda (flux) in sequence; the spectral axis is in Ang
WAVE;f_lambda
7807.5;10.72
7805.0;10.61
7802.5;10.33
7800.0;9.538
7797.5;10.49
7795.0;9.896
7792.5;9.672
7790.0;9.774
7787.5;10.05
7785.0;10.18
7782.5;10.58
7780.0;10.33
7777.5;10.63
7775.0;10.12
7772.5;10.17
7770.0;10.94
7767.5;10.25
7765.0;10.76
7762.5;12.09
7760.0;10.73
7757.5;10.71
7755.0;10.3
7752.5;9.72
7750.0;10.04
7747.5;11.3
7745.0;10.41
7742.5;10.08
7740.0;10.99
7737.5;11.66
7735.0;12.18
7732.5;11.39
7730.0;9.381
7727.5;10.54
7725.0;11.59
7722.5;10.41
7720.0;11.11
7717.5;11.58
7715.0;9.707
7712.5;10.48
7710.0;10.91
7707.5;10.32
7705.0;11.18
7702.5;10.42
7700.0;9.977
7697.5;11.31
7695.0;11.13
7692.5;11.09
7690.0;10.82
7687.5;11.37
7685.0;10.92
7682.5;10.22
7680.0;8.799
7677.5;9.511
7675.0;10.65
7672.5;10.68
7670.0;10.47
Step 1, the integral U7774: 51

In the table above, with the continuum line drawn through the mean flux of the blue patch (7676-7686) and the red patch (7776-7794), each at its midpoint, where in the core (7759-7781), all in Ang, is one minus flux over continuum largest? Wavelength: 7775.0 Ang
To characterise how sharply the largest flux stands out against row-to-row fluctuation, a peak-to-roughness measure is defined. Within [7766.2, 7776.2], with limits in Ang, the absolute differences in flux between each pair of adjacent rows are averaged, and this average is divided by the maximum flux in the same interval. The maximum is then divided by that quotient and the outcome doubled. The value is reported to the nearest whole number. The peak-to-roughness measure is 476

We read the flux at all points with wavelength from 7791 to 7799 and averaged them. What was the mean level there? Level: 10.0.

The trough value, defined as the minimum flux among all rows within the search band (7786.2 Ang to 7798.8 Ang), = 9.672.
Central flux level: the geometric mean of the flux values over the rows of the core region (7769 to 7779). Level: 10.5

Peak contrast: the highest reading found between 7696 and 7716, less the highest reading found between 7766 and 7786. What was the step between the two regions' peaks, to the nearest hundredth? 0.37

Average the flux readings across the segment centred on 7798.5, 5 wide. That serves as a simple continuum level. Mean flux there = 10.0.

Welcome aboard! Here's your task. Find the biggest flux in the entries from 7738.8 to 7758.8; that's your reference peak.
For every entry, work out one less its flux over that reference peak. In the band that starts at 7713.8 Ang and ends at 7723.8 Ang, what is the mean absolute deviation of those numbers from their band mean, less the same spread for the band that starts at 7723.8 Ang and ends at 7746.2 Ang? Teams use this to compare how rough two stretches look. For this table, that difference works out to -0.01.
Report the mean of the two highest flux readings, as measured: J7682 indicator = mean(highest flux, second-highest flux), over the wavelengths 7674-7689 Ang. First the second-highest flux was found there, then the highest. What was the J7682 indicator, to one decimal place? 11.1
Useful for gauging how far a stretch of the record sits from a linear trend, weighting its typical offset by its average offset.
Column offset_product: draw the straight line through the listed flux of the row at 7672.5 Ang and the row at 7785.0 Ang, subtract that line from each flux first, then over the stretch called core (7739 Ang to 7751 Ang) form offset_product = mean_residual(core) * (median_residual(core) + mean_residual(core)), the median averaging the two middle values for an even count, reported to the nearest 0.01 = 0.05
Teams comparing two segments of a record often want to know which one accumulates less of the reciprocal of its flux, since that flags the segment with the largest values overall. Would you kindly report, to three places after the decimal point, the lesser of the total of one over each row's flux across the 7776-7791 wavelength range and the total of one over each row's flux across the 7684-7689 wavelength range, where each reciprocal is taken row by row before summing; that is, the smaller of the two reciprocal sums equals 0.180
